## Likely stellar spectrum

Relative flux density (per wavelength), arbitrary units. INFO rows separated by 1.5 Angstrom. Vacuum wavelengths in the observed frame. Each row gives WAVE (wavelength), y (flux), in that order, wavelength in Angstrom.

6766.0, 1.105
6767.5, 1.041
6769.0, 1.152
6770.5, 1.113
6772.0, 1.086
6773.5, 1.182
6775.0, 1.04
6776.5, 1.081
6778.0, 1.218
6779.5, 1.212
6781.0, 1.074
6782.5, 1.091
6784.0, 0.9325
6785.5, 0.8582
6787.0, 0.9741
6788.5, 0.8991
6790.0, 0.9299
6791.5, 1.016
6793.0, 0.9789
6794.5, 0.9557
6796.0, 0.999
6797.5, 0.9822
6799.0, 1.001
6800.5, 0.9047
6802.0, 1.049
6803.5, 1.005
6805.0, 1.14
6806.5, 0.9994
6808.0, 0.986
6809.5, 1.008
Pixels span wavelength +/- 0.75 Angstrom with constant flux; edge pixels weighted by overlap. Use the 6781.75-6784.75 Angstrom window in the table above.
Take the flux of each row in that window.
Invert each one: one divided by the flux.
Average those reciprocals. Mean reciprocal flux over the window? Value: 0.99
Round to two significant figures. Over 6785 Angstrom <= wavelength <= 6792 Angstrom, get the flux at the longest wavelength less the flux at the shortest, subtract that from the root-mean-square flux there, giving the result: 0.78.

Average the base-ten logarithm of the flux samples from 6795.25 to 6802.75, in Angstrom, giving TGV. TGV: -0.01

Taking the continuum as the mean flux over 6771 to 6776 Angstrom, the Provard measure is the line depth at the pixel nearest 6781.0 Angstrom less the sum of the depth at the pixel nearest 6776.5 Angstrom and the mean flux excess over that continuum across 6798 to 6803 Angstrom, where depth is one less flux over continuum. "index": 0.12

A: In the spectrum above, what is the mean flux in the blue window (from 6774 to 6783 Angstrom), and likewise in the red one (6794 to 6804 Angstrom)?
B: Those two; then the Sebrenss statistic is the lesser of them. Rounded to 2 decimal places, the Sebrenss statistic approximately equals 0.99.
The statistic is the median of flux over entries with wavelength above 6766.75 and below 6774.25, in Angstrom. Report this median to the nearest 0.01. 1.11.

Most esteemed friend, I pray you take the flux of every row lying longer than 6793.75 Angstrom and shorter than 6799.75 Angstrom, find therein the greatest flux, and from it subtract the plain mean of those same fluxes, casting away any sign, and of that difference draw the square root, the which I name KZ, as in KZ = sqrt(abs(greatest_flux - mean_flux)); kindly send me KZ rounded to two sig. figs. 0.13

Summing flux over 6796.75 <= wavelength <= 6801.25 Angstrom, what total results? 2.89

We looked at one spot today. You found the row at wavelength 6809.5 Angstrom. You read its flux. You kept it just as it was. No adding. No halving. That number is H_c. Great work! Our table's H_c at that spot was 1.008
